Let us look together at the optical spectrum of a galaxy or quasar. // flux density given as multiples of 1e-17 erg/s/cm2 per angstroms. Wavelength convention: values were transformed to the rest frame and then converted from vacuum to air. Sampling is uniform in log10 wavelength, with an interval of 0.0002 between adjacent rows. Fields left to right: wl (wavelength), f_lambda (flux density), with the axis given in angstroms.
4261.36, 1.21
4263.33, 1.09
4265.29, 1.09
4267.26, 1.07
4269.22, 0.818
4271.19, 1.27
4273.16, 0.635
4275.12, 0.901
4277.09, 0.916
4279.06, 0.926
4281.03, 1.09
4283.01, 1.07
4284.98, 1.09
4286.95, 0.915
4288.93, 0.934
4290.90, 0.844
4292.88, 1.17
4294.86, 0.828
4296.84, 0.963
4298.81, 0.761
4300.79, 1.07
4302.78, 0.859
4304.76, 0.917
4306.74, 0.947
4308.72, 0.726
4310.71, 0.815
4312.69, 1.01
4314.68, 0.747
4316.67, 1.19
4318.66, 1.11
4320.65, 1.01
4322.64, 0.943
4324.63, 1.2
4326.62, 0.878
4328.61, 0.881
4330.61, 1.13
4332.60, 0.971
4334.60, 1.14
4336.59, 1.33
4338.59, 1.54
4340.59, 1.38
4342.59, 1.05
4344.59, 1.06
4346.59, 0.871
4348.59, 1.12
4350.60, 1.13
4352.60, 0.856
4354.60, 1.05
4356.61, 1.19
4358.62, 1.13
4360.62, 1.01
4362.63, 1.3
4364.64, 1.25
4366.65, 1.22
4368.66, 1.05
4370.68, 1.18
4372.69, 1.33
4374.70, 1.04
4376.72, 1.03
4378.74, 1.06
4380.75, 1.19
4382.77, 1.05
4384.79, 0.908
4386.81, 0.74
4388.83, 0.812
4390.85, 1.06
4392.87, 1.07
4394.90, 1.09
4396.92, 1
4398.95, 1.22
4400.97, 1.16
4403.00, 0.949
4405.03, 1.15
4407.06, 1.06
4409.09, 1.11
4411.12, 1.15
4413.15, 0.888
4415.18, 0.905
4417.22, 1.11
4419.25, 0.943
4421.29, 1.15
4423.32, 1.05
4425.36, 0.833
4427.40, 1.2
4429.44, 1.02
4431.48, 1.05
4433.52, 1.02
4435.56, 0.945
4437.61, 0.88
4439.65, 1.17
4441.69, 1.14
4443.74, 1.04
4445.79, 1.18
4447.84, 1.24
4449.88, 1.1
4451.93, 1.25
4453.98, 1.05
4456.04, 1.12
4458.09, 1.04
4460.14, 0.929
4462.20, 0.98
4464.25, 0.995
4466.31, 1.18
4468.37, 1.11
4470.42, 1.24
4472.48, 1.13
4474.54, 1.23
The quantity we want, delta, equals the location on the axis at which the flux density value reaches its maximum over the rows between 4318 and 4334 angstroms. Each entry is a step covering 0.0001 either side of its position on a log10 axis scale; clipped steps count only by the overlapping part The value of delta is 4324.63 angstroms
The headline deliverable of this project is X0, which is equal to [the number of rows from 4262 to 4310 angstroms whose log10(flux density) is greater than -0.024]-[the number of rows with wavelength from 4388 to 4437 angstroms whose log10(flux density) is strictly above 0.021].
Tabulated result -3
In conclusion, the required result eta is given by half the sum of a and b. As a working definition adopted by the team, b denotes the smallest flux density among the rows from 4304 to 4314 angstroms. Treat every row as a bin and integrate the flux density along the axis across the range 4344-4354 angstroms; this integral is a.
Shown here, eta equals 5.4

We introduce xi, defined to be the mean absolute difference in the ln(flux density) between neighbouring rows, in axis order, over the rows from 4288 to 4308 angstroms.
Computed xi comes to 0.20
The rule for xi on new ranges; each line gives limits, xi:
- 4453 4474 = 0.08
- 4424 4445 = 0.13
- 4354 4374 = 0.11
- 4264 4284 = 0.22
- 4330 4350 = 0.16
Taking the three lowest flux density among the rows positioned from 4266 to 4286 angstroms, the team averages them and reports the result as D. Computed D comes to 0.78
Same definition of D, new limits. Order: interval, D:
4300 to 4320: 0.76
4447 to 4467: 0.97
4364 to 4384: 1.04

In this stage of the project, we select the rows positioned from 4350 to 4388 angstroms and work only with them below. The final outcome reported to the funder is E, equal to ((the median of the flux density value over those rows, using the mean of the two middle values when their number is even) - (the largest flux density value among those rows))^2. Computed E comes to 0.07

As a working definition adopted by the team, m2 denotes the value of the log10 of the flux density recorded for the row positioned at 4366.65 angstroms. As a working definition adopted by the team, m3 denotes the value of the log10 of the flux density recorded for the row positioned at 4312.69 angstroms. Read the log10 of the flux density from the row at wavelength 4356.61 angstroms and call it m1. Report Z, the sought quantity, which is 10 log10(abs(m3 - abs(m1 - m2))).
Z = -21.9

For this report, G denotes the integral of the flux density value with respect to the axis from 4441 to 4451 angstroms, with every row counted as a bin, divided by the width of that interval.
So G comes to 1.14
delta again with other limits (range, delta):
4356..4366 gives 4362.63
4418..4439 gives 4427.40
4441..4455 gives 4451.93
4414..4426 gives 4421.29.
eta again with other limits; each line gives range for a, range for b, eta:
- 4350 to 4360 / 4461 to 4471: 5.8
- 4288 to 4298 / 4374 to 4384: 5.2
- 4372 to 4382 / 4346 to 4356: 6.0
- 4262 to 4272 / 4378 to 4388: 5.7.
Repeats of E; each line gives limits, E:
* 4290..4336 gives 0.06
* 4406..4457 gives 0.04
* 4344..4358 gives 0.02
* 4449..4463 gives 0.04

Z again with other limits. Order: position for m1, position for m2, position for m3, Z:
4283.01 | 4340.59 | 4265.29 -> -11.4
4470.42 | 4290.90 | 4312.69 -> -7.9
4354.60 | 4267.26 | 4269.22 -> -10.2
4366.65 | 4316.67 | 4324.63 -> -11.7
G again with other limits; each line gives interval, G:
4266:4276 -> 0.94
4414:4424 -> 1.03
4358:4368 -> 1.18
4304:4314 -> 0.88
